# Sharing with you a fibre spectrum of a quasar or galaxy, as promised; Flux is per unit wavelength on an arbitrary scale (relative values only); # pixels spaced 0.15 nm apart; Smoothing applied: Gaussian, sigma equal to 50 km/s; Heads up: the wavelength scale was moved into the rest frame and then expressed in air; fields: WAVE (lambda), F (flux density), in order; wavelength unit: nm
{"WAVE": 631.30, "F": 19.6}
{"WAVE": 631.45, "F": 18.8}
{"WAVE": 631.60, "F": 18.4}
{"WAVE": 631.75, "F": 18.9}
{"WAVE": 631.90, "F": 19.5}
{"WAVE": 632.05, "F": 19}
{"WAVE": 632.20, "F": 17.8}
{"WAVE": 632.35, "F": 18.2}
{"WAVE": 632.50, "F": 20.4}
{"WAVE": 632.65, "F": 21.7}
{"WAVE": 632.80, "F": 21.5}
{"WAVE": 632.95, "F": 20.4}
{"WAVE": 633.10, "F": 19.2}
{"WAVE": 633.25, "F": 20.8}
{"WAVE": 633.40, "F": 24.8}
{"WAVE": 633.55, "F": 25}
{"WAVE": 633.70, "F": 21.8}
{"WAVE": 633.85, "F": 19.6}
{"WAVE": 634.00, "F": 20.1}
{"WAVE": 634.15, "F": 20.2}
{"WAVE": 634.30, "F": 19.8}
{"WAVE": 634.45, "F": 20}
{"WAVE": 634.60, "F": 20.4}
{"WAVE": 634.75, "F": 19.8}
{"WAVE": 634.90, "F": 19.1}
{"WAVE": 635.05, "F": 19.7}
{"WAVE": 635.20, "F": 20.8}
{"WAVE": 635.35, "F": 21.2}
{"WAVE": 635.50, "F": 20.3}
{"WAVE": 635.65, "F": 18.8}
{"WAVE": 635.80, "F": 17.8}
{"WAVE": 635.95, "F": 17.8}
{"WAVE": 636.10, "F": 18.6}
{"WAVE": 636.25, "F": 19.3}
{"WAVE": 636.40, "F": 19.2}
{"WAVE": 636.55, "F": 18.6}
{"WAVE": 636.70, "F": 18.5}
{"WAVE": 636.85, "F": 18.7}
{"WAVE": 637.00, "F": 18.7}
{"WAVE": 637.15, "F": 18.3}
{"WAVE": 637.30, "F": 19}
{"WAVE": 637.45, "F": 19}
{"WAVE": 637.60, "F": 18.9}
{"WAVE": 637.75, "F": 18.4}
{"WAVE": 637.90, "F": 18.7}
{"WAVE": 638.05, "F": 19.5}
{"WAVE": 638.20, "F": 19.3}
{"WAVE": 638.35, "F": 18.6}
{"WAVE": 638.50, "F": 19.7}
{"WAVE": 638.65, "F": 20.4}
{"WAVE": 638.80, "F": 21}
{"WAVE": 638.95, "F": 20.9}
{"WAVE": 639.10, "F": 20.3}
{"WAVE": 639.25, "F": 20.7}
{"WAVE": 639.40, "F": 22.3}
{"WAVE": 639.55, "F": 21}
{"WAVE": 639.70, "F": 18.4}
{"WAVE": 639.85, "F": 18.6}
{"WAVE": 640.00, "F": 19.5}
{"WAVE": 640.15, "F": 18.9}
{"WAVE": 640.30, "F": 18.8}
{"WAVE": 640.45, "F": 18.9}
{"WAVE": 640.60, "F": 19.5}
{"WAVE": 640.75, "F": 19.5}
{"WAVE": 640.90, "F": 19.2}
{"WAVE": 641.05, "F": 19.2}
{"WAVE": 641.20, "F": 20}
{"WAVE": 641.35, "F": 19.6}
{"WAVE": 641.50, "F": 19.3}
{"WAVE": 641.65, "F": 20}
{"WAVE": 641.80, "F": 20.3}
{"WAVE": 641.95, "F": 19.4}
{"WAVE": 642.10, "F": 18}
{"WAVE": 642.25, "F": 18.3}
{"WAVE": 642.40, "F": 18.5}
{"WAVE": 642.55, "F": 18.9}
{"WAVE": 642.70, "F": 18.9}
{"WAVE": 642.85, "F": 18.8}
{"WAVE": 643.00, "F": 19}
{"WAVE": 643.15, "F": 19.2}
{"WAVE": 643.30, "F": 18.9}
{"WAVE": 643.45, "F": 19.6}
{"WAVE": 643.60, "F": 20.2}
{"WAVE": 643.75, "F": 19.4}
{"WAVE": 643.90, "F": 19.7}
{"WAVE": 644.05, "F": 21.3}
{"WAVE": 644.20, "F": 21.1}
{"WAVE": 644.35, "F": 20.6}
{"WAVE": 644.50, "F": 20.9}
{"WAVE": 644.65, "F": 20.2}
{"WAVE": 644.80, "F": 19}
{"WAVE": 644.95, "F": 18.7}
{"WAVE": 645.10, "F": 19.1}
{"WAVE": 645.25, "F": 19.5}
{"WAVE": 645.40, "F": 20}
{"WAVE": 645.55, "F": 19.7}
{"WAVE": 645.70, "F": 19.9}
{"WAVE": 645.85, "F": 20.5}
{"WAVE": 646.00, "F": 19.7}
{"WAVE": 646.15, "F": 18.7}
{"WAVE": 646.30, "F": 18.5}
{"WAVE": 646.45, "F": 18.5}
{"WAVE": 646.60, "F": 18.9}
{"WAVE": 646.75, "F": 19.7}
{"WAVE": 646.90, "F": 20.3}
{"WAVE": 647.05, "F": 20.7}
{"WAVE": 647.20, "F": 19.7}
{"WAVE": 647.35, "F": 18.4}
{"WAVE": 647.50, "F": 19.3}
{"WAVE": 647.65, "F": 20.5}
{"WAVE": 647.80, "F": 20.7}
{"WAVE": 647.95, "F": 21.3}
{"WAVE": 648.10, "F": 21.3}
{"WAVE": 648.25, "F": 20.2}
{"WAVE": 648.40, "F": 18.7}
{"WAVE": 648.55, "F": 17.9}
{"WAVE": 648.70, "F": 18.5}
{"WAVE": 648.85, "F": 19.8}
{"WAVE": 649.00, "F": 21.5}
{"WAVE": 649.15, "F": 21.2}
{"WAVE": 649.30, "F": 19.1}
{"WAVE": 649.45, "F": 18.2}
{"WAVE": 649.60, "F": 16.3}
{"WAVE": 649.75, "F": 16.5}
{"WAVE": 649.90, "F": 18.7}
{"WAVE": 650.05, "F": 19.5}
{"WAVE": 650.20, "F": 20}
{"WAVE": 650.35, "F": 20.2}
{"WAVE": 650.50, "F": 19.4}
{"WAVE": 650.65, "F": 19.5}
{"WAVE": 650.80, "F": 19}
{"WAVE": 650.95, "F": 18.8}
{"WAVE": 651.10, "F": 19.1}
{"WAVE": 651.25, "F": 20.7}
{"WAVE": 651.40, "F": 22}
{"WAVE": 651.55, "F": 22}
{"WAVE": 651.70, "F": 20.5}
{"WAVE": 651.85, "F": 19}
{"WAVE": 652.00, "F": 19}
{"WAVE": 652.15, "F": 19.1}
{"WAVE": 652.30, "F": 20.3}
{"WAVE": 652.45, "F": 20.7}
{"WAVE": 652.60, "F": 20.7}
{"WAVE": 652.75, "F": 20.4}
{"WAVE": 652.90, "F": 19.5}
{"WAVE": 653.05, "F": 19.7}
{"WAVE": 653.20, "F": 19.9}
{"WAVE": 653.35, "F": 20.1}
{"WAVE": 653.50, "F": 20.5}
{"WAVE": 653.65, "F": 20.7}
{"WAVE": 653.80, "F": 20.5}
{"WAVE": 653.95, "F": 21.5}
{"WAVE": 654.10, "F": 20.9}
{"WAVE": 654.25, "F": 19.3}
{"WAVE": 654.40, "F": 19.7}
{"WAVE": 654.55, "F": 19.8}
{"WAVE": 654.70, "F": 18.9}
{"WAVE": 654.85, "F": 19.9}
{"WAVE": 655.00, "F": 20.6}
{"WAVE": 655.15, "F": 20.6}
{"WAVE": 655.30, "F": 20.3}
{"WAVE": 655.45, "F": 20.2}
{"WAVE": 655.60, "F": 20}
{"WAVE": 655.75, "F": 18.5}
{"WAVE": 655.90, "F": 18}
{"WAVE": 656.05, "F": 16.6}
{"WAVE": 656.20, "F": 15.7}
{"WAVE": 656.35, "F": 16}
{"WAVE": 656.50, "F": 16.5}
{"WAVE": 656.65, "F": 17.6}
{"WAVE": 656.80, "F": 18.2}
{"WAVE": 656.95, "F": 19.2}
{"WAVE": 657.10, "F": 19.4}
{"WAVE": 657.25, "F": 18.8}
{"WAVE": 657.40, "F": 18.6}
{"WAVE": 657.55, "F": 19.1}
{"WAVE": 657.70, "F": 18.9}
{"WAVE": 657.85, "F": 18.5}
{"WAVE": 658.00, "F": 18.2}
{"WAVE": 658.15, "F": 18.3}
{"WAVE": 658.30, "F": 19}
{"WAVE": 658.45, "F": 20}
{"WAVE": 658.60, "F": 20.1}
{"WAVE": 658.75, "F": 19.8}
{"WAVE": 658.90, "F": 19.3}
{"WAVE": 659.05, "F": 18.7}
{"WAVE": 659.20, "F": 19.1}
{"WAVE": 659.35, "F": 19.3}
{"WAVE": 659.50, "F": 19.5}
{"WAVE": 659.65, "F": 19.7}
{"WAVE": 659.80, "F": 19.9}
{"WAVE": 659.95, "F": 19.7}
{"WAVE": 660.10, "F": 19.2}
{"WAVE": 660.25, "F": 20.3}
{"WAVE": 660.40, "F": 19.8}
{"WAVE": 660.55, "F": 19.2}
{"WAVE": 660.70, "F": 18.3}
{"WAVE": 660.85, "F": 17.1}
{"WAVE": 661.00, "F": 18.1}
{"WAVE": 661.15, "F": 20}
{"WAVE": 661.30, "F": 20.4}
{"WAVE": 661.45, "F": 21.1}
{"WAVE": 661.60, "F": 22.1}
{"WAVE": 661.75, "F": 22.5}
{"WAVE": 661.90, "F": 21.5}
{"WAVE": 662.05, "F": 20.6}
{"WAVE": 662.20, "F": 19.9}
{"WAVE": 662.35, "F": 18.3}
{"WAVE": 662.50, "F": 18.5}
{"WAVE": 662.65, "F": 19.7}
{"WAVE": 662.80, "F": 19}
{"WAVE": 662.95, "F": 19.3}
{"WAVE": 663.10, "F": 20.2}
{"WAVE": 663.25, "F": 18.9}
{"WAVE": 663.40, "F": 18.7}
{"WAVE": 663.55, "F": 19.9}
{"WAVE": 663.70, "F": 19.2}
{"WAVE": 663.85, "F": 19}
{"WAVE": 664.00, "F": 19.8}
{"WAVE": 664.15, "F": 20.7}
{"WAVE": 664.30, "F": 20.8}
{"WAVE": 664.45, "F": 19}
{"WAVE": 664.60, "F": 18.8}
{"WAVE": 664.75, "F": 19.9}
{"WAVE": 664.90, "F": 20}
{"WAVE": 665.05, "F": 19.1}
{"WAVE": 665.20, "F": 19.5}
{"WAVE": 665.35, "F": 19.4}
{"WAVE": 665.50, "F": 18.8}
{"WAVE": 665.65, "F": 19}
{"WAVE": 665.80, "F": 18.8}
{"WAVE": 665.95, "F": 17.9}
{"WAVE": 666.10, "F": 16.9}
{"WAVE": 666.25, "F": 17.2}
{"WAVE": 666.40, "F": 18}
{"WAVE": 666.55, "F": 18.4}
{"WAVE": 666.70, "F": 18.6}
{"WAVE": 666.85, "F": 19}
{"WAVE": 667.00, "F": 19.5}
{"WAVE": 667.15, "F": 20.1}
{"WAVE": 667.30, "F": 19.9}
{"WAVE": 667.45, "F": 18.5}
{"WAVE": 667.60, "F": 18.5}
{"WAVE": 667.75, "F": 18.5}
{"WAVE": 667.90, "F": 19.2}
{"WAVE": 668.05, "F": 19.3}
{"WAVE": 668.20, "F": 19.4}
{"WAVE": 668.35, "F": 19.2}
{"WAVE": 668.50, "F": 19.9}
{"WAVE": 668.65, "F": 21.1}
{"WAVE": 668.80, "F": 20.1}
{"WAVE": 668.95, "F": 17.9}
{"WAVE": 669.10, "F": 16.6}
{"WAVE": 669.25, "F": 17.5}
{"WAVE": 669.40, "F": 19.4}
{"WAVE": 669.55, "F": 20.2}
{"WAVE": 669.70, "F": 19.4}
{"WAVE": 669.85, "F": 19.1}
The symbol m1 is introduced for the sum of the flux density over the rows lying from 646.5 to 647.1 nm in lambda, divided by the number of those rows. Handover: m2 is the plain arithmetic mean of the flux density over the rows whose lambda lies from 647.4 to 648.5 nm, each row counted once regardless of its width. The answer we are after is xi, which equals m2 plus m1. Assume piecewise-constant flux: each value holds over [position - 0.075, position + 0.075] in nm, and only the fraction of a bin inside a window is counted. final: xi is 40.2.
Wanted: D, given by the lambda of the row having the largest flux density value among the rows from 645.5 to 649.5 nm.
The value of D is 649.00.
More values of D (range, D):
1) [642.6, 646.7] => 644.05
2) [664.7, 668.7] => 668.65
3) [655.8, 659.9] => 658.60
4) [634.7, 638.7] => 635.35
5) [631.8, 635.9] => 633.55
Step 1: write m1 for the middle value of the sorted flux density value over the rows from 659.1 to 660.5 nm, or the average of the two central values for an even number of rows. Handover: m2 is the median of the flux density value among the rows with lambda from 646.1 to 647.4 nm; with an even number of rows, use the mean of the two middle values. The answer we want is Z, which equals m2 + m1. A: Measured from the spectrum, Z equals 38.6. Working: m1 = 19.7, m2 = 18.9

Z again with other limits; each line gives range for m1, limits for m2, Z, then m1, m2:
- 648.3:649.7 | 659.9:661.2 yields 37.9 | 18.7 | 19.2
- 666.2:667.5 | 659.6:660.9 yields 38.3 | 18.6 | 19.7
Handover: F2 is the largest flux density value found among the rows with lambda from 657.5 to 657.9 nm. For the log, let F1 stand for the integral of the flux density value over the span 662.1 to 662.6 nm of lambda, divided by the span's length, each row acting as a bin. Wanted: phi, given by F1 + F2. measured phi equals 38.1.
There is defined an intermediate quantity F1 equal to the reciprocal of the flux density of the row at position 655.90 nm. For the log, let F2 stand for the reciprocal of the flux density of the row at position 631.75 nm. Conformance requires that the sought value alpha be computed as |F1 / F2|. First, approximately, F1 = 0.056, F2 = 0.0529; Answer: 1.05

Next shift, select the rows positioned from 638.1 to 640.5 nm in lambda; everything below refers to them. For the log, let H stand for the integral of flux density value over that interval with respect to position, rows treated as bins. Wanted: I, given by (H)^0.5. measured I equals 6.90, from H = 47.6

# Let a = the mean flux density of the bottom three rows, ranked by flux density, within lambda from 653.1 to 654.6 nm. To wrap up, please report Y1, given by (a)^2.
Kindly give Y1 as 384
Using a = 19.6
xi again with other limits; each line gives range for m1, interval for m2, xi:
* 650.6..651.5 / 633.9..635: 39.8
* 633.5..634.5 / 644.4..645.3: 40.5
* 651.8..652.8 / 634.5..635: 39.7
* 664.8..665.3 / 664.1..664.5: 39.7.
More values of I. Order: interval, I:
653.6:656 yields 6.91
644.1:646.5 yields 6.87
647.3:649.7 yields 6.85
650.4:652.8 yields 6.93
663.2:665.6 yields 6.84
